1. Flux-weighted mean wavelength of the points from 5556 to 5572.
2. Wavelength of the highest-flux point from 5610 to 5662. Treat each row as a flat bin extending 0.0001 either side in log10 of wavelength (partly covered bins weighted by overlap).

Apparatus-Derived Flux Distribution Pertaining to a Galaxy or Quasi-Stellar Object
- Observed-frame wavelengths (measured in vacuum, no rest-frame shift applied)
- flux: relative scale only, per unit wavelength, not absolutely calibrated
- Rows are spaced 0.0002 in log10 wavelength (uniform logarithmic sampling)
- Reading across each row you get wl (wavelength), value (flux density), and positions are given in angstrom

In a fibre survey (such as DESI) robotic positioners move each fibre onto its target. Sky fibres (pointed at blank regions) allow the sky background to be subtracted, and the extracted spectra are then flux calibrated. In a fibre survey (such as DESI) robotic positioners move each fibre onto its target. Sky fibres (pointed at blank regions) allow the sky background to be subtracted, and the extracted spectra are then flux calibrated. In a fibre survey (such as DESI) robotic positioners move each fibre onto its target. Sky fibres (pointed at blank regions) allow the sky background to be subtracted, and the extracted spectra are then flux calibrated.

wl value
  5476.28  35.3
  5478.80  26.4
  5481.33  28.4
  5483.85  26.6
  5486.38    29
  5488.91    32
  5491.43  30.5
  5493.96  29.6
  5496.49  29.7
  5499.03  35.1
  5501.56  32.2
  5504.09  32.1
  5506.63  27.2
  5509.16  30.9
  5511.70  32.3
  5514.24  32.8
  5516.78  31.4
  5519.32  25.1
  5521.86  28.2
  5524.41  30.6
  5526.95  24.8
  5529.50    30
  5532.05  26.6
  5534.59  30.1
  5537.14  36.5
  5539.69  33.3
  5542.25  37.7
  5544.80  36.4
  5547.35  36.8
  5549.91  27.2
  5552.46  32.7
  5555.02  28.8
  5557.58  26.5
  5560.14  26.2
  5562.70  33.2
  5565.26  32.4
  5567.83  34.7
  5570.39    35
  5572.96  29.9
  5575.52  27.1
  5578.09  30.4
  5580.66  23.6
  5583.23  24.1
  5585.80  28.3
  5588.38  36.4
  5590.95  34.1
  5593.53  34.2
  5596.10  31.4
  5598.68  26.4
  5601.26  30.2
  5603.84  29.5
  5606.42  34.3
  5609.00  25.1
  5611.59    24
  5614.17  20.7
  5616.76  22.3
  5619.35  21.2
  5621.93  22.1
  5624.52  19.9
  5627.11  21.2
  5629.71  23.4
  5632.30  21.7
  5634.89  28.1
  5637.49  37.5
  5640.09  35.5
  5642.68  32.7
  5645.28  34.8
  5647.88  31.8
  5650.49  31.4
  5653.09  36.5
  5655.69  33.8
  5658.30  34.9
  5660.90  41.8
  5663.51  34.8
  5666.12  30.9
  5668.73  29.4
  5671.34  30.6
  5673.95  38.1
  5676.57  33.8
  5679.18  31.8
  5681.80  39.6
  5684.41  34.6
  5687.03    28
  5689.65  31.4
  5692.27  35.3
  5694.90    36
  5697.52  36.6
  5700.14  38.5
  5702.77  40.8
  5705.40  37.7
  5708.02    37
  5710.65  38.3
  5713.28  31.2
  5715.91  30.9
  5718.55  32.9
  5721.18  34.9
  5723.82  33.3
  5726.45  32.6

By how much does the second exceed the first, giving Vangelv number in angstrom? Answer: 96.5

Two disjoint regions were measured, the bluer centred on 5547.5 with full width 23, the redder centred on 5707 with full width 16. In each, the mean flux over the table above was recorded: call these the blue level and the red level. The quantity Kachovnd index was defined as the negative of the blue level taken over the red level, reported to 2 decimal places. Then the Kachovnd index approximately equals -0.88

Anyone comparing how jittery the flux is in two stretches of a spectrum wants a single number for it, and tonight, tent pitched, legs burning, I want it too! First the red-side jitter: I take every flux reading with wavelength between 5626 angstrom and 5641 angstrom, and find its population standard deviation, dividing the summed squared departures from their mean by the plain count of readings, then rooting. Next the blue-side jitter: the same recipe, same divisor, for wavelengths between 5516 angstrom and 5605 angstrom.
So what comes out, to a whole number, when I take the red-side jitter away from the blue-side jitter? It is -3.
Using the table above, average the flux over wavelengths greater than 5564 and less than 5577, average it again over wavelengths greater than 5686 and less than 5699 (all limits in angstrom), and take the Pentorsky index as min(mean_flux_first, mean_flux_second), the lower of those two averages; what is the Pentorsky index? 32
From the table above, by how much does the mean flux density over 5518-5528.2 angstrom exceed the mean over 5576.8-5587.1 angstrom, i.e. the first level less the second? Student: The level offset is 0.6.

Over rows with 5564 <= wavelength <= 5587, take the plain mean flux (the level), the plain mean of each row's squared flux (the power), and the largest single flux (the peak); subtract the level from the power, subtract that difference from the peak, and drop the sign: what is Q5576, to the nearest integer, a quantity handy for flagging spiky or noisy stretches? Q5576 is 821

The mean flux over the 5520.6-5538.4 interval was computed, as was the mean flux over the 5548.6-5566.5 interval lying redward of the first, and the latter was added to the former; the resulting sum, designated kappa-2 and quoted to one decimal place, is 59.1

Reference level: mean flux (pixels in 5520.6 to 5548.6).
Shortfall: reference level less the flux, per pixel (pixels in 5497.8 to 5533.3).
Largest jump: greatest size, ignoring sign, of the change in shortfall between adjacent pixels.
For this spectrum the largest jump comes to 6.3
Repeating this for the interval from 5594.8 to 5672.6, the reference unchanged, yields 9.4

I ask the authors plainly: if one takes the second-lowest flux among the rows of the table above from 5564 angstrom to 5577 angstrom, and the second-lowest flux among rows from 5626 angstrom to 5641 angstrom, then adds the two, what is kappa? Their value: 52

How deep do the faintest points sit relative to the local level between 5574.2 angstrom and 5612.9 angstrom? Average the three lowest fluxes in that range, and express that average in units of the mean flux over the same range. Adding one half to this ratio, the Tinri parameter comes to 1.32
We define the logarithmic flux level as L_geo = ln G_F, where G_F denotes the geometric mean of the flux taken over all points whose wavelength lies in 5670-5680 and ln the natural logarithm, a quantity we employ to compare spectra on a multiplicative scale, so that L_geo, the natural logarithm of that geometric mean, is 3.5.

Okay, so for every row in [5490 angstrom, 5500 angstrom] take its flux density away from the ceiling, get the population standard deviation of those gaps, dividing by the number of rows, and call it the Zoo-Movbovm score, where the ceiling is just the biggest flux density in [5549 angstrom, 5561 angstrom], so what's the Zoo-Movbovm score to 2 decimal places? 2.26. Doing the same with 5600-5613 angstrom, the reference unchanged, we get 3.72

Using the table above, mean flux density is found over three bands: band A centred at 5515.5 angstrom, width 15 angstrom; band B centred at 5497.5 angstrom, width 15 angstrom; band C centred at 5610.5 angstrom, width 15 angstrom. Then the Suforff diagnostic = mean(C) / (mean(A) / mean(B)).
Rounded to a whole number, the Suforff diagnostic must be 27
